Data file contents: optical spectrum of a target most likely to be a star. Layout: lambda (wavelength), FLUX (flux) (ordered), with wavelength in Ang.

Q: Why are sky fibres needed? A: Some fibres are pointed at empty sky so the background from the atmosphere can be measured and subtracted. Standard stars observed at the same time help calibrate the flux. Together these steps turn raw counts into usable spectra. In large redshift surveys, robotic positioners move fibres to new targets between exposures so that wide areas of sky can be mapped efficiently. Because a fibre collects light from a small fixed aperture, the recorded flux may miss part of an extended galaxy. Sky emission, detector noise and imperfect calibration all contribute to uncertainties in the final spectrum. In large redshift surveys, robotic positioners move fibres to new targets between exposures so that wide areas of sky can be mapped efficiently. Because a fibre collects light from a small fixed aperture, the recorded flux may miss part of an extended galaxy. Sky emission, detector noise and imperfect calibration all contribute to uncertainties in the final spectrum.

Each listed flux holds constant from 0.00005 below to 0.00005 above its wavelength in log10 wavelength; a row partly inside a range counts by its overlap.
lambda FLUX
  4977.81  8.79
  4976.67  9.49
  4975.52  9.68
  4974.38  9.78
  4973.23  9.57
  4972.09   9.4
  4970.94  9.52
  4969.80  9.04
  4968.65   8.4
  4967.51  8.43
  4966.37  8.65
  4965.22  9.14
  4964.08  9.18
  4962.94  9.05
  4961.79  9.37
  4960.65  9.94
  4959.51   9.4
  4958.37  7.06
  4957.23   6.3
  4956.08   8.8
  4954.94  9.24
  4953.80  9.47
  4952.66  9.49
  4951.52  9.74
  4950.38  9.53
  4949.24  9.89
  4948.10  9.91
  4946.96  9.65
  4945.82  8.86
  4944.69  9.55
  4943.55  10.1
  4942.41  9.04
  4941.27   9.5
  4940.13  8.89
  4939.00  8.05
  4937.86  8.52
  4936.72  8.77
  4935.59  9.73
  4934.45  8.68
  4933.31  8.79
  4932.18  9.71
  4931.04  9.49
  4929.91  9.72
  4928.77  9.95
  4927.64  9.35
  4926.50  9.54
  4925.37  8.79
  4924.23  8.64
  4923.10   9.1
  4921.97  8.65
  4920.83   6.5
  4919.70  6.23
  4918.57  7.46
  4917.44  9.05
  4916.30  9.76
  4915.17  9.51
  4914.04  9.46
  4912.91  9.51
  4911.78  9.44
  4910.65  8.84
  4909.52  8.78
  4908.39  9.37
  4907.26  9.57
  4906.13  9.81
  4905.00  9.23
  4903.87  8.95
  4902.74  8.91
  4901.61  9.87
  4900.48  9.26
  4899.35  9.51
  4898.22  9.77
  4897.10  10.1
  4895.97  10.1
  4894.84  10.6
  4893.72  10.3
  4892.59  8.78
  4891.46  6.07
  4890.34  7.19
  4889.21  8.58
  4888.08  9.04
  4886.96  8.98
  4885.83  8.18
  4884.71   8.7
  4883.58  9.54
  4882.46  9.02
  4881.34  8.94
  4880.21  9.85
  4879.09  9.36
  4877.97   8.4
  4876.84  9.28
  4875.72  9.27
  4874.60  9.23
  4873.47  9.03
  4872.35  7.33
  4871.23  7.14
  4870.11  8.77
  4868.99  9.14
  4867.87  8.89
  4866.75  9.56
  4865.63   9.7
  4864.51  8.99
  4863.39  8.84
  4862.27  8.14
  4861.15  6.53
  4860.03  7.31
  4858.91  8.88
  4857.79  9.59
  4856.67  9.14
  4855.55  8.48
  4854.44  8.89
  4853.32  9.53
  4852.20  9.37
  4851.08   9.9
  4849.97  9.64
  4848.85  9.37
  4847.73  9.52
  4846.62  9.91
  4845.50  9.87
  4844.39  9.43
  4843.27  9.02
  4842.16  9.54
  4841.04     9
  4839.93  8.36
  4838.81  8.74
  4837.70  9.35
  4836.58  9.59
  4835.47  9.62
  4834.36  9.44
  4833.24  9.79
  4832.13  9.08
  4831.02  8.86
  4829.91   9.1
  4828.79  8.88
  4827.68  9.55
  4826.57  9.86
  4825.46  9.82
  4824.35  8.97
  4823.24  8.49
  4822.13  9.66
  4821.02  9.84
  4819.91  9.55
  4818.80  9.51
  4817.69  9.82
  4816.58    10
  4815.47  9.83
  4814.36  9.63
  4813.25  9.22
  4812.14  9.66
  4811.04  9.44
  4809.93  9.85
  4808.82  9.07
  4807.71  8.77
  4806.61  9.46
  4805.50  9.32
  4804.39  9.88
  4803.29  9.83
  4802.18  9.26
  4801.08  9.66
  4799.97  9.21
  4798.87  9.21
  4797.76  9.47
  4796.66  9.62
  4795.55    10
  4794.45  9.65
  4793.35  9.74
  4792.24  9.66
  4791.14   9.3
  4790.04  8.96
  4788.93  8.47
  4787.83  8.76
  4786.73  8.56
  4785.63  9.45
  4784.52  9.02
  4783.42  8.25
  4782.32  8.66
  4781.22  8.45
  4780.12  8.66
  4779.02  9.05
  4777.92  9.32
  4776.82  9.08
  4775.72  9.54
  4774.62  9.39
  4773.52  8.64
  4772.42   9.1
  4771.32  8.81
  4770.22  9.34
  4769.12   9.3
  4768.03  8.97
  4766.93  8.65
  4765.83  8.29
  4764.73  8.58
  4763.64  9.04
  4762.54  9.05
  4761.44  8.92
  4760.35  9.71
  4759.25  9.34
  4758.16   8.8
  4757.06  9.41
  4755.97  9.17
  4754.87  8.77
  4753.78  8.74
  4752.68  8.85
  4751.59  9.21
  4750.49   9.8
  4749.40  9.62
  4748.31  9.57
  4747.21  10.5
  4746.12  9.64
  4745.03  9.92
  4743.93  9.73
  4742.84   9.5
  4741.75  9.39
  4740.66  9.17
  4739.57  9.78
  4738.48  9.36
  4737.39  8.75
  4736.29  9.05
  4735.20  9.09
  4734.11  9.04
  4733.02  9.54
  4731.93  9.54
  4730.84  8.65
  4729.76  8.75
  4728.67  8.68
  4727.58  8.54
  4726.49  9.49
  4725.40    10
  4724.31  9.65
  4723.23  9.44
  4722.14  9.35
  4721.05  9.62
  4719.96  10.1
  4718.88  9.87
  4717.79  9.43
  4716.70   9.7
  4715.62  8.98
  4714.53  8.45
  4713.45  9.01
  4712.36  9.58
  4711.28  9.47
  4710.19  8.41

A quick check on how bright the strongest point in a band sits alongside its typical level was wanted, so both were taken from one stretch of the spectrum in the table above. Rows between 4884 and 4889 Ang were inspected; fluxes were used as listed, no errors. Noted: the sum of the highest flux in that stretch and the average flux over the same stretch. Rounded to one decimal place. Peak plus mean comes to 17.8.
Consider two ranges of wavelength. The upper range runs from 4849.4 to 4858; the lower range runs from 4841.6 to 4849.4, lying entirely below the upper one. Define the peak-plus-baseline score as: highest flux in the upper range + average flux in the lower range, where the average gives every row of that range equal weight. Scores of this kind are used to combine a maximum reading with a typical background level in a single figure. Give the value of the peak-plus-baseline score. 19.4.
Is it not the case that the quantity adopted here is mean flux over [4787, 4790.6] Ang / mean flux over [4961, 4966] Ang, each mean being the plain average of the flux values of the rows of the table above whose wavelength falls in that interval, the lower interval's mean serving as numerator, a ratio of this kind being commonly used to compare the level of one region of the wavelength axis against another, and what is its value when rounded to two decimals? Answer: 0.95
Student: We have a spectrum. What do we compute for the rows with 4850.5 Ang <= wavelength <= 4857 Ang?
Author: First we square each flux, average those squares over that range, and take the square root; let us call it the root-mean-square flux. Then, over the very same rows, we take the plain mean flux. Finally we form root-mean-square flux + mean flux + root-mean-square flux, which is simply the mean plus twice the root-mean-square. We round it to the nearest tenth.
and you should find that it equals 27.7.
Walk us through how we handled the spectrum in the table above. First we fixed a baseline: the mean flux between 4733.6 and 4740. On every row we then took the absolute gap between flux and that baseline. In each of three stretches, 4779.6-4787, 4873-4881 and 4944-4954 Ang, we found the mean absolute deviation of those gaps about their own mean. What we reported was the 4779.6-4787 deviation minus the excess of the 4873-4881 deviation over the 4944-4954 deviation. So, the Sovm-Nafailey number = 0.09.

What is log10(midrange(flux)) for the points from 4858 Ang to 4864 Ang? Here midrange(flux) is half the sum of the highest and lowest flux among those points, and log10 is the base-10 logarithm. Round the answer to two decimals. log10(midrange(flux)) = 0.89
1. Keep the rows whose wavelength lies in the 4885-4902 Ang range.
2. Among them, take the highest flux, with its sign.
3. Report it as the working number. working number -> 10.6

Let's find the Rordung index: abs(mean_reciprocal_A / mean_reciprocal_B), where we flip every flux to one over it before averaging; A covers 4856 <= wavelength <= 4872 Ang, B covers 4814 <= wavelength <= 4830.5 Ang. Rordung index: 1.12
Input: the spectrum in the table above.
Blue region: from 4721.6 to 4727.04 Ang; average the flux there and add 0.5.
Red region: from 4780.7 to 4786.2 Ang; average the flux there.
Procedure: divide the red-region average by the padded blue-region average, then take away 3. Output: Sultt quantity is -2.13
